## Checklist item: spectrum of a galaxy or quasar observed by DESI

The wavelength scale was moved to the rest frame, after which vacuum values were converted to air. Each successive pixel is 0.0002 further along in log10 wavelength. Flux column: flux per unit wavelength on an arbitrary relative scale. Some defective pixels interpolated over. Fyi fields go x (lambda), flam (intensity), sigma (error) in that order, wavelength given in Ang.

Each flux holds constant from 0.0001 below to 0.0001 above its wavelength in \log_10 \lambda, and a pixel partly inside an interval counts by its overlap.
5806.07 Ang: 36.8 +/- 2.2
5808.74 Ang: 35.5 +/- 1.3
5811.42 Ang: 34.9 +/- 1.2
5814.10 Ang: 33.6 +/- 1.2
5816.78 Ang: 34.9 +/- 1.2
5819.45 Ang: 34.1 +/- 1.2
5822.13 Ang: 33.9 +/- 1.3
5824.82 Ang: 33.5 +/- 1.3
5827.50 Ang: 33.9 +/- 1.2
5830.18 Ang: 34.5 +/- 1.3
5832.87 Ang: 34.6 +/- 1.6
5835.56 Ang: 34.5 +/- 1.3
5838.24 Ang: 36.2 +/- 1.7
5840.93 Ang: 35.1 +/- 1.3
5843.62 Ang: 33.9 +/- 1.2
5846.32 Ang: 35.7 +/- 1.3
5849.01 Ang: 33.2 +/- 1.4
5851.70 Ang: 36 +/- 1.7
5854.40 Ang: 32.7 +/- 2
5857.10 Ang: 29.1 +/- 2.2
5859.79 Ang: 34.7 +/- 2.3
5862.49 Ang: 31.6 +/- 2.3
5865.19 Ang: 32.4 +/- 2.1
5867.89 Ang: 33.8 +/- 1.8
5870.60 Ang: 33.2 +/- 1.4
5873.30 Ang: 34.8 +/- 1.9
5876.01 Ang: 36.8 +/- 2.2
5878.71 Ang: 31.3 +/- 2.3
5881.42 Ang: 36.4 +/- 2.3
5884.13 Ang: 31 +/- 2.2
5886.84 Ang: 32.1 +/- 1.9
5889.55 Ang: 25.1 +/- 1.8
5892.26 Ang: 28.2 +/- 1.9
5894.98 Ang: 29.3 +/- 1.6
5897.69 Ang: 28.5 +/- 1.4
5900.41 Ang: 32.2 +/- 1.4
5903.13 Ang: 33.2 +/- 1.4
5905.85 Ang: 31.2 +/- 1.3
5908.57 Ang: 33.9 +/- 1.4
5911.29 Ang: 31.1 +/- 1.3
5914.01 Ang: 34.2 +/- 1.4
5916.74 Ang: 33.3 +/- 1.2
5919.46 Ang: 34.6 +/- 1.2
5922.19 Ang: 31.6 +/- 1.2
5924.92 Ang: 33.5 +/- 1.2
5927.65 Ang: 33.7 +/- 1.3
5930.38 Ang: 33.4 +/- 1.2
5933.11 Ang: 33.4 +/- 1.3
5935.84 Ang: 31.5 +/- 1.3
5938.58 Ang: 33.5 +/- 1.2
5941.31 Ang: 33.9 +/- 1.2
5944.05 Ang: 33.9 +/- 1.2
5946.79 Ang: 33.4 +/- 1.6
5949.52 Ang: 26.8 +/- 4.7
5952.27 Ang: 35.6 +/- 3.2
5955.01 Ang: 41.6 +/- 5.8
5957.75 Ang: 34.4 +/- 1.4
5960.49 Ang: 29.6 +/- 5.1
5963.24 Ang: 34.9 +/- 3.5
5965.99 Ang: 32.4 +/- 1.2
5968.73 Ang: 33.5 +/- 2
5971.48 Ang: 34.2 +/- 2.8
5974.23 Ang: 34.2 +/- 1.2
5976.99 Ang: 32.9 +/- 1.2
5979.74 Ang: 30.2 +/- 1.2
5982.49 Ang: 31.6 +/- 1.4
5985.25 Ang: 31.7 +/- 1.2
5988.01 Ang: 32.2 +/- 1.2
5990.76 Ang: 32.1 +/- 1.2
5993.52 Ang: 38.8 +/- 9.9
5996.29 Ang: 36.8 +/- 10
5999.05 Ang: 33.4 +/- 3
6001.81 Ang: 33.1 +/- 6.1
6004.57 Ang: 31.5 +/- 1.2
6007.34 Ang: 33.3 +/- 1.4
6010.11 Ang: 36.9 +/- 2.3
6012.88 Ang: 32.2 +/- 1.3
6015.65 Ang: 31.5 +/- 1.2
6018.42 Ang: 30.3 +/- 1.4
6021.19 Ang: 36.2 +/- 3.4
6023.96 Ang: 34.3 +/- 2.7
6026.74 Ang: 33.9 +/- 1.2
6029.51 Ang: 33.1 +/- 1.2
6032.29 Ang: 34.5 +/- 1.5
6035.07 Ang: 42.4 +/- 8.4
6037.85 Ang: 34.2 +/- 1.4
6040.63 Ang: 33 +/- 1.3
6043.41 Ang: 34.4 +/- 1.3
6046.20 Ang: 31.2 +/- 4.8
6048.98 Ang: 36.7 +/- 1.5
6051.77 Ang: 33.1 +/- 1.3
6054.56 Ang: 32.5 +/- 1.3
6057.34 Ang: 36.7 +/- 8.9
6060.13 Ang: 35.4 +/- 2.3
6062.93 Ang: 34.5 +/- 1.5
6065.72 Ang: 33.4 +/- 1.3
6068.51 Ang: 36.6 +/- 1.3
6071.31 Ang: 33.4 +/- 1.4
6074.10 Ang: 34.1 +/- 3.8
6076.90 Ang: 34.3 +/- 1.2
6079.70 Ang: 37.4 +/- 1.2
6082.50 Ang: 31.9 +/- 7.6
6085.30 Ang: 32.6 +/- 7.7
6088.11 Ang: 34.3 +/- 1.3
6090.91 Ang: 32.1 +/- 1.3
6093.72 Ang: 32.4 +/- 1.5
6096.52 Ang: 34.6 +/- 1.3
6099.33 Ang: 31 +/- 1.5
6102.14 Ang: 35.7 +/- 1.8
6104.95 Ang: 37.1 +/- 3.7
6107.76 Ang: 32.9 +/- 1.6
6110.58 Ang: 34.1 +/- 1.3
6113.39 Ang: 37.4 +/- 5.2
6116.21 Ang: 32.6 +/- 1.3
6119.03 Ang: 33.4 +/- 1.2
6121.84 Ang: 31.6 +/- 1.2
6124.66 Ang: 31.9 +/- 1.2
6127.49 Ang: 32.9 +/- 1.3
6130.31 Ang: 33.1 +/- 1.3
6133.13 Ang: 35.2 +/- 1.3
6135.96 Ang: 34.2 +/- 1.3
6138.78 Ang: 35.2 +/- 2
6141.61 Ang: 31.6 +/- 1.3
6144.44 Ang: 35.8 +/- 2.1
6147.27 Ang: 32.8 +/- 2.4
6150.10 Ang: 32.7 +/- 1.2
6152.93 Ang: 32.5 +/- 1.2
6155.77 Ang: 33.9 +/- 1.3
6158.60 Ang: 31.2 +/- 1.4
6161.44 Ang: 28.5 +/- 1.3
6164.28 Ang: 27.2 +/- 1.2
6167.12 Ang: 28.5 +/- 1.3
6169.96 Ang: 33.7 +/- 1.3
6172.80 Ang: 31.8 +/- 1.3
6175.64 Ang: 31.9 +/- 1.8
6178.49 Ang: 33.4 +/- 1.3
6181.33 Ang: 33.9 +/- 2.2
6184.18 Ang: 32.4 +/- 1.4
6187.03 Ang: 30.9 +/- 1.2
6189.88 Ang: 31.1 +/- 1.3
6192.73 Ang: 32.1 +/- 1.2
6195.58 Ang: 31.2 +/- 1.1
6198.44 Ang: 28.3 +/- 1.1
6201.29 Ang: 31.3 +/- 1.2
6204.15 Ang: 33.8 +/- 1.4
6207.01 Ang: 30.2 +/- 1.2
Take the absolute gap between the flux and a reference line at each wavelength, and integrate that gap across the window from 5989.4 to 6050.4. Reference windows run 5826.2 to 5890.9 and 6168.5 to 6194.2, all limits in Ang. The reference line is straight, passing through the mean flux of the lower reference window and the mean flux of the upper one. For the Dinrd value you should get 131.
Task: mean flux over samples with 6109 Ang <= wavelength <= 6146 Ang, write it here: 33.8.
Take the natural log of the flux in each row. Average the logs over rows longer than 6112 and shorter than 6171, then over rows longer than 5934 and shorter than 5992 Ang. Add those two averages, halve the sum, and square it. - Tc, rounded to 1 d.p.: 12.2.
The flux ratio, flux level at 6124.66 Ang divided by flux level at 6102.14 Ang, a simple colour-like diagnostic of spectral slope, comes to 0.89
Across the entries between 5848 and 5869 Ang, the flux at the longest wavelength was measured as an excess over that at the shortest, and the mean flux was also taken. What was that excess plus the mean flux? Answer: 33.5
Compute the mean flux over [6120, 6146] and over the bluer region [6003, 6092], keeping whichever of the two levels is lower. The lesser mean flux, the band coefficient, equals 33.5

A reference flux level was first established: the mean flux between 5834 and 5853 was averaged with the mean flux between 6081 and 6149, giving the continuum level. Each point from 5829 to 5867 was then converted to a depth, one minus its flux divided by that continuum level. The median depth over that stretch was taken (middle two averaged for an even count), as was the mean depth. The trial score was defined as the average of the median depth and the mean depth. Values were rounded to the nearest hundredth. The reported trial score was 0.00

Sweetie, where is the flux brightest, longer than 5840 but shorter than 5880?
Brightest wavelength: 5876.01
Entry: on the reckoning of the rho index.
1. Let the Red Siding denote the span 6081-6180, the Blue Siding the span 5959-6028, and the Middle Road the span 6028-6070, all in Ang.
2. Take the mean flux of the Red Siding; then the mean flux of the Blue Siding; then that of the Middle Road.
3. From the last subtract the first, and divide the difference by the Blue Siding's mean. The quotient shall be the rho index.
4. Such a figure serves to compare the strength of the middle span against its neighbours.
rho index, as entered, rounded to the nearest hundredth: 0.06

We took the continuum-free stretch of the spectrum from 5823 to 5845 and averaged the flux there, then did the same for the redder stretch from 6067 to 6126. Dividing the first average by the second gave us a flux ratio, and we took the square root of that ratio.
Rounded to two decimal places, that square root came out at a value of 1.01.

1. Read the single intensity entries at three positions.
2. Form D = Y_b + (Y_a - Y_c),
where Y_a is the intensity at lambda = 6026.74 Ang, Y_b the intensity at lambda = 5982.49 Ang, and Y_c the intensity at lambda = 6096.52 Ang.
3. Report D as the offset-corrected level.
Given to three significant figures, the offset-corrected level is 30.9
